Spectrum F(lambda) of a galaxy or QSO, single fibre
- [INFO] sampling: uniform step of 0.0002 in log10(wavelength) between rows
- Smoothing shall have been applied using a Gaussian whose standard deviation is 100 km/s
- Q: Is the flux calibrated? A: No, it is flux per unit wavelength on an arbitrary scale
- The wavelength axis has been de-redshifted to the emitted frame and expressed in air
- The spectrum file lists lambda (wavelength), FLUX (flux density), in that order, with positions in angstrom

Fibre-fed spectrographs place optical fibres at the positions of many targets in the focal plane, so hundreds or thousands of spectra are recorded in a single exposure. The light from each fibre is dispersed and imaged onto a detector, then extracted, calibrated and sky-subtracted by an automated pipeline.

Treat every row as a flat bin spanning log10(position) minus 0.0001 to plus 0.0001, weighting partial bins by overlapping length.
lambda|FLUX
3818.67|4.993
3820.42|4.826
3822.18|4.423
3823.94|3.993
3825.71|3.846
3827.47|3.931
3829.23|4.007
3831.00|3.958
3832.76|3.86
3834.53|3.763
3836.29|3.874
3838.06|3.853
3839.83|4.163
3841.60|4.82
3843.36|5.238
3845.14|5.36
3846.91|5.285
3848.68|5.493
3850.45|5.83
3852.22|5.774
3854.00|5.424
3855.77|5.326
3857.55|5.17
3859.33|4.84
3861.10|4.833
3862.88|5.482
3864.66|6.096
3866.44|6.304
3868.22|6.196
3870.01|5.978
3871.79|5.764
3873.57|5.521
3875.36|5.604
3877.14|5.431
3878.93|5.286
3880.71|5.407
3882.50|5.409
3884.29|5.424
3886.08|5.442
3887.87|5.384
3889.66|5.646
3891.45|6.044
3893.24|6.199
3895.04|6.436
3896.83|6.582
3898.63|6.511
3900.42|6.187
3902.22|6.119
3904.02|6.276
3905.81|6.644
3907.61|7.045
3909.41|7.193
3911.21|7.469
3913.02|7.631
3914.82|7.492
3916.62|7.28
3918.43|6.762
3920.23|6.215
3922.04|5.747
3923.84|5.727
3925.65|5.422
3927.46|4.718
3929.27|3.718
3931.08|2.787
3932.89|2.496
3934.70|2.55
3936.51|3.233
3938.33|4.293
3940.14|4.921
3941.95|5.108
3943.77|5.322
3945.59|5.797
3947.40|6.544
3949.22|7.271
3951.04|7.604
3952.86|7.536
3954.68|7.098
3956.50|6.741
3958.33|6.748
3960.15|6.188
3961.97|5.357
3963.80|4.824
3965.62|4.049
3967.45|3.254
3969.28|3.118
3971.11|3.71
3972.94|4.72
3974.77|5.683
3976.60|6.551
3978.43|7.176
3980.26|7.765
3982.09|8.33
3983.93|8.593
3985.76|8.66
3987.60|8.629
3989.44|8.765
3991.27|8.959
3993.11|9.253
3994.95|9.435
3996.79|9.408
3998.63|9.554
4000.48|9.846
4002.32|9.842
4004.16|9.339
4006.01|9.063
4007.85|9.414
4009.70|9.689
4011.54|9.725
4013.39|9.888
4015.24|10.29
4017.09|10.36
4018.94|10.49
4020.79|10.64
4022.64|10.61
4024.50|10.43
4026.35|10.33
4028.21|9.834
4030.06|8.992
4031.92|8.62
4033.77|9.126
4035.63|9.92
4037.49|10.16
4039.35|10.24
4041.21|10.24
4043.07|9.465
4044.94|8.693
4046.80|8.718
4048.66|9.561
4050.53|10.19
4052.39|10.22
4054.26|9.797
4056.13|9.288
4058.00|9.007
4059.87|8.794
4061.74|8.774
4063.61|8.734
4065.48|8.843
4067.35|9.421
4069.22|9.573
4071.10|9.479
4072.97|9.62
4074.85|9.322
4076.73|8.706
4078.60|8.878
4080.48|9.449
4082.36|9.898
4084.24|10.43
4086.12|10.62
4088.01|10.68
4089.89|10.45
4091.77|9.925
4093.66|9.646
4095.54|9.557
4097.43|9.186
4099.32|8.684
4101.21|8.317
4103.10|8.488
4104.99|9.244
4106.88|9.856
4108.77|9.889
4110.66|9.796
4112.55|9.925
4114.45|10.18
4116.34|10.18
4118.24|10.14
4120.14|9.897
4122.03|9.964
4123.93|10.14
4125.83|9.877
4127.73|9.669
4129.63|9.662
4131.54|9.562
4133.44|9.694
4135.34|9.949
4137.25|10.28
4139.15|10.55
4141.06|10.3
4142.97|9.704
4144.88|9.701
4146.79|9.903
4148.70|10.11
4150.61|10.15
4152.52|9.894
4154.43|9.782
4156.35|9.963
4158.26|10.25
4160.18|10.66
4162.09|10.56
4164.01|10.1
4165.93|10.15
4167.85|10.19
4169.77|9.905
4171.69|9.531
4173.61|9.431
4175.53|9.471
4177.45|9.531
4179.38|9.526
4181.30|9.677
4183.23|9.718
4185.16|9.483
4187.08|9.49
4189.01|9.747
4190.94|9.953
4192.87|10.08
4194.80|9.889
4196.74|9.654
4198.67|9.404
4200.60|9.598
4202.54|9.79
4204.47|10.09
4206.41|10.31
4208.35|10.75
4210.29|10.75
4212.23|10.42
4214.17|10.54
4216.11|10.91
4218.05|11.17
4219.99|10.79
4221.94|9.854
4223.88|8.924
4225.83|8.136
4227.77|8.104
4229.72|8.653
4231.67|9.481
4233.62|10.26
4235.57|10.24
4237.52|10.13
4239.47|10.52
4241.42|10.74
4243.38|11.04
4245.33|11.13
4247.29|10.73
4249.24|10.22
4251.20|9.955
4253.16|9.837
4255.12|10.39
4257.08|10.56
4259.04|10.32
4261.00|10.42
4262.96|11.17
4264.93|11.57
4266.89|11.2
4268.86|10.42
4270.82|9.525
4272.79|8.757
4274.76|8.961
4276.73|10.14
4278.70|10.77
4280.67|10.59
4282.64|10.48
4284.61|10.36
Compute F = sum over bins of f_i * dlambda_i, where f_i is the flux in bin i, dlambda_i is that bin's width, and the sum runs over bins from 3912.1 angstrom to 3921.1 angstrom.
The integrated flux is 64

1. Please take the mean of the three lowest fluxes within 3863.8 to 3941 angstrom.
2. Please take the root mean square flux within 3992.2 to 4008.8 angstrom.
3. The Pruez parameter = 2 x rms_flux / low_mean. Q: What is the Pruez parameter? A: 7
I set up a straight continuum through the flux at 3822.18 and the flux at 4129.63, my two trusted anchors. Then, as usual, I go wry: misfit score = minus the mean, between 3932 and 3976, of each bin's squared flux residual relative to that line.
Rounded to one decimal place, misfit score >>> -4.6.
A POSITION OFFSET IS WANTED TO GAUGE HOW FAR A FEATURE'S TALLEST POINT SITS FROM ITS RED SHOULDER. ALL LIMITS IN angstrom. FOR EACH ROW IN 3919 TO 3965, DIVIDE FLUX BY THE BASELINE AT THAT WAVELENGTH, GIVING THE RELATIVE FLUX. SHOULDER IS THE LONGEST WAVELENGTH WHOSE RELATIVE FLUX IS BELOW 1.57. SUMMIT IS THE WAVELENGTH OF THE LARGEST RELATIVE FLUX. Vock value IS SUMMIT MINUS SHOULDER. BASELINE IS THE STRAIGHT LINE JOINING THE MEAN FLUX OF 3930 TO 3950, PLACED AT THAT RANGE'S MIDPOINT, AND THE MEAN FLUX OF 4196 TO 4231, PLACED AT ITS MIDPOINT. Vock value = -12.8 angstrom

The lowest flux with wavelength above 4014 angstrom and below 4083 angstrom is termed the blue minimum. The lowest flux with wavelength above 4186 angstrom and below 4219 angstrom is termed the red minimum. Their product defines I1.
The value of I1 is 81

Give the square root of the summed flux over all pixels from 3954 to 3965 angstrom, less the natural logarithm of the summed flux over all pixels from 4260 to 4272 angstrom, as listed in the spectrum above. 1.9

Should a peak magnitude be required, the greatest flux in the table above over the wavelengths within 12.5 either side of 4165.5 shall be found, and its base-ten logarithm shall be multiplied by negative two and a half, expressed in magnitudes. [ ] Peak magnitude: -2.57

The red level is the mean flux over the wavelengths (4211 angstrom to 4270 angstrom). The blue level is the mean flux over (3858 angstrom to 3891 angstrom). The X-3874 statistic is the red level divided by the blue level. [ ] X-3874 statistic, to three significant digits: 1.85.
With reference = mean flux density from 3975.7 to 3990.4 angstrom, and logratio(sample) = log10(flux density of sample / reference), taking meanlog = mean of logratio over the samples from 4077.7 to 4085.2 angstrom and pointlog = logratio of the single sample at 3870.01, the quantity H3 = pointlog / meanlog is -1.7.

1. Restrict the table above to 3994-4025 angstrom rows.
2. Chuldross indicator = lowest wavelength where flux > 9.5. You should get 3998.63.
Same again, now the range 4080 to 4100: 4082.36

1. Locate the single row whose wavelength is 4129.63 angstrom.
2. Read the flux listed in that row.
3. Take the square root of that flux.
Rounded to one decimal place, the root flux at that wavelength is 3.1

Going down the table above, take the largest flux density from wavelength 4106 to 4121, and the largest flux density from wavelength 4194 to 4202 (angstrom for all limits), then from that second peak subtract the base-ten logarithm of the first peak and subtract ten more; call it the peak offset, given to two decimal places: -1.12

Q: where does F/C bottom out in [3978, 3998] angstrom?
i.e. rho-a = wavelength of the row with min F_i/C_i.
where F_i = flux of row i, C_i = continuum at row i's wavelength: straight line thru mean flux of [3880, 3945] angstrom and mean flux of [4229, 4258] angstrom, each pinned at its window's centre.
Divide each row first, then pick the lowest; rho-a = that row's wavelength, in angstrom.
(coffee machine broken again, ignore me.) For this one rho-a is 3978.43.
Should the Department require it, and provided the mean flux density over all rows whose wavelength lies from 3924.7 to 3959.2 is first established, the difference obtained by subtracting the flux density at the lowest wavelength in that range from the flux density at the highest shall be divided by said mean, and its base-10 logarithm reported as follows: -0.60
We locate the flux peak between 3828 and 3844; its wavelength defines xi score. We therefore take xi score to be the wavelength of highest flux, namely 3843.36 angstrom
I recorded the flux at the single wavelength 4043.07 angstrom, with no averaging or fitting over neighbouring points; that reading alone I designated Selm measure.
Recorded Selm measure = 9.465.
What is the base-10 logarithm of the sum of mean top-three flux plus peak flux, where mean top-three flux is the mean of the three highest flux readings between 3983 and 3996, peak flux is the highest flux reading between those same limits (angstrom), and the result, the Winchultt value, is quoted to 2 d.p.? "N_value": 1.27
